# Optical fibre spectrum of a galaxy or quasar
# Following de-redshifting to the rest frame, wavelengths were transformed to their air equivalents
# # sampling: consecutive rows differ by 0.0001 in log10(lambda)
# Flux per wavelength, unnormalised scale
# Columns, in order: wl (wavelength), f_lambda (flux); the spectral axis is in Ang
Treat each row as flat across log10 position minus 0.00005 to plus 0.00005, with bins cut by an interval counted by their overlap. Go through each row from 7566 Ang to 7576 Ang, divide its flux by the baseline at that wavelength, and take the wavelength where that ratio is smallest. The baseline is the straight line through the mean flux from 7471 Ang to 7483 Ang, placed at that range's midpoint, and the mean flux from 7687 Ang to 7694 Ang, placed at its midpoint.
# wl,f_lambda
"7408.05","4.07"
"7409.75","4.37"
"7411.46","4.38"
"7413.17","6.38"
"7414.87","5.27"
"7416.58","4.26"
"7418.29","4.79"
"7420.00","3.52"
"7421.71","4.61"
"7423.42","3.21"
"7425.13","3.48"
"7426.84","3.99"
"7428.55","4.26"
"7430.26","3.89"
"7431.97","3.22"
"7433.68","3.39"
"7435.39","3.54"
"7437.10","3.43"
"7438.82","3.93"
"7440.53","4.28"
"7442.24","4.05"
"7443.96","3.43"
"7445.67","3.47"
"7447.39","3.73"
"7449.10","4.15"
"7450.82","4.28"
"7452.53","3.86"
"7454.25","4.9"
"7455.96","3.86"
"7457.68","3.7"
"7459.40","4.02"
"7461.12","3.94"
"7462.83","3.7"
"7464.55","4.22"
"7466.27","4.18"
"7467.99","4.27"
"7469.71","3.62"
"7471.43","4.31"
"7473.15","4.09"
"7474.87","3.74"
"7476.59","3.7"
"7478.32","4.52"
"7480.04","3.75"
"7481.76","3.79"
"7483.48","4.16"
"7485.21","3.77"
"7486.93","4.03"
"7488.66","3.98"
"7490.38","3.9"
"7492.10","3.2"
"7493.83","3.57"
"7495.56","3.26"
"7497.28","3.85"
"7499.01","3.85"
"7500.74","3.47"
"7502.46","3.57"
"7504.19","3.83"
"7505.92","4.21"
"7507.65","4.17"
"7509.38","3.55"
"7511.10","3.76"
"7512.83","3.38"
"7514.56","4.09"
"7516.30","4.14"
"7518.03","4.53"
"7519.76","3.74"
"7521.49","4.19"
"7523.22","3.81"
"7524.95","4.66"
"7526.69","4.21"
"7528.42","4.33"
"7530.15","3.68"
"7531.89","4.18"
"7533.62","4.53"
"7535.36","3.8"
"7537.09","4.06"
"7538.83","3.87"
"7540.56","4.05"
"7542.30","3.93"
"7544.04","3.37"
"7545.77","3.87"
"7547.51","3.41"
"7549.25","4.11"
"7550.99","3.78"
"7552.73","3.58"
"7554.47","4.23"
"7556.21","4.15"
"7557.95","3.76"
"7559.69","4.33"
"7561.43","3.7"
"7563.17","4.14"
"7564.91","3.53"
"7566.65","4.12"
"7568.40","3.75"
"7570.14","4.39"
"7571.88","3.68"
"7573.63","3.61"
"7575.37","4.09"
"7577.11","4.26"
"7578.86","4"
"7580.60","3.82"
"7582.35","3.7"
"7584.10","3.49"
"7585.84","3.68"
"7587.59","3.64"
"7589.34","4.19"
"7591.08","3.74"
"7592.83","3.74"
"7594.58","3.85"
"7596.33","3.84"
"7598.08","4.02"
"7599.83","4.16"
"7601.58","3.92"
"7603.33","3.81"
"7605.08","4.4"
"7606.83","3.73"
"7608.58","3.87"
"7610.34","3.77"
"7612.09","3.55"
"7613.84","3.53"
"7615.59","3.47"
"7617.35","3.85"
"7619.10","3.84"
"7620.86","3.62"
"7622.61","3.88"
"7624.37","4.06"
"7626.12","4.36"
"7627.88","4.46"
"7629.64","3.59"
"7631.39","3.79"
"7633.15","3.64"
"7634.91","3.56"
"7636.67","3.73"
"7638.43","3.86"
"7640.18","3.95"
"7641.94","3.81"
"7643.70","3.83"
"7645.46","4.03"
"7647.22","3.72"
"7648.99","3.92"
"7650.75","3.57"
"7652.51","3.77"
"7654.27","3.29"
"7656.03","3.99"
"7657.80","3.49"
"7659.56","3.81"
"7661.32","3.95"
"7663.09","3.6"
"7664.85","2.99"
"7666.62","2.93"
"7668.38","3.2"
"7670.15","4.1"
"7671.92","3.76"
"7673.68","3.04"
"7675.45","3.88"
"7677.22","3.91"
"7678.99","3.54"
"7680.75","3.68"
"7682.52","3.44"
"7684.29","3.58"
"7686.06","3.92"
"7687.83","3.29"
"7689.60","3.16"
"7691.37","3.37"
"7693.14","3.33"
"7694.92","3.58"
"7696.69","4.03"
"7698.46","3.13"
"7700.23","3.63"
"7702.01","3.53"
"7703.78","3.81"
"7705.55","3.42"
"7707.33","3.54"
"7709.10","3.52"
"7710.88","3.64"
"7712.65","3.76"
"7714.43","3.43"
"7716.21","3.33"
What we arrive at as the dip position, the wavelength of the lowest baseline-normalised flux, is 7573.63 Ang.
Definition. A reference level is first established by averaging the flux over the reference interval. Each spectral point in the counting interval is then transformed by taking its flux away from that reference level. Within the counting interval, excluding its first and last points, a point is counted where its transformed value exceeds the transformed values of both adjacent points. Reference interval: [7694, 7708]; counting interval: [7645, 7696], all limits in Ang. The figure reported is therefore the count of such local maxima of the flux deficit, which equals 10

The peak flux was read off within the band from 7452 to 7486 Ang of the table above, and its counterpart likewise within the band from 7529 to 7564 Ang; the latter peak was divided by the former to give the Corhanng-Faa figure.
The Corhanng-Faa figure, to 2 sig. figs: 0.92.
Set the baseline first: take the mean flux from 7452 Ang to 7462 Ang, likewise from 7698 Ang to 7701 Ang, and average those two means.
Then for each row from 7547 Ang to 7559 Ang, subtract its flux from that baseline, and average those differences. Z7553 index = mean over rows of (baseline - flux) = -0.15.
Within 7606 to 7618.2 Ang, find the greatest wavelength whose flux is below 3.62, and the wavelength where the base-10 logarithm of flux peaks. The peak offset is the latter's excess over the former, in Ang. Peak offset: -7.0 Ang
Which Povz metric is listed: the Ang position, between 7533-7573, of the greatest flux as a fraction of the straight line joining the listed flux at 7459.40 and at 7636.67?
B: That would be 7533.62 Ang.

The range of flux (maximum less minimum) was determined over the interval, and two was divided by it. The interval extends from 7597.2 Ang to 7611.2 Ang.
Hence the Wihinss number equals 3.0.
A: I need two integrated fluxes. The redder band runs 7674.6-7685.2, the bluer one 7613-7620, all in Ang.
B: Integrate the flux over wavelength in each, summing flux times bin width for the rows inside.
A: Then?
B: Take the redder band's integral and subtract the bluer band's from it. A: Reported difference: 13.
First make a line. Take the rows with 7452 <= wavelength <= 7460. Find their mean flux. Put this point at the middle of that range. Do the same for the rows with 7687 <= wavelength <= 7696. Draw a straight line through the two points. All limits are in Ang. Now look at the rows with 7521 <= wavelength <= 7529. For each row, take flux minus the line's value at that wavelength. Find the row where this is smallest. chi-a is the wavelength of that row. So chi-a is 7523.22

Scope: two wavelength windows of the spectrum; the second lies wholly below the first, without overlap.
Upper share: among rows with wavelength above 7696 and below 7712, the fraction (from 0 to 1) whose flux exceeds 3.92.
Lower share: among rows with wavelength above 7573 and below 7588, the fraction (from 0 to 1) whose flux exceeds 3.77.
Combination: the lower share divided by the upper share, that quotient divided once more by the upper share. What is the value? 36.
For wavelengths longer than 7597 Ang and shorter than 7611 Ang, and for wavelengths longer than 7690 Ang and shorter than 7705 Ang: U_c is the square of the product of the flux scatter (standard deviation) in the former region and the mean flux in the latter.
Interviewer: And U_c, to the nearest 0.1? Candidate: 0.6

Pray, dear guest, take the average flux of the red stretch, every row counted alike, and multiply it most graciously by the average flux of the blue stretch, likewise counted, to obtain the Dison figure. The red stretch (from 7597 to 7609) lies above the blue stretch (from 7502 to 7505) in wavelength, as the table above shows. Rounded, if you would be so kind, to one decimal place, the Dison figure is 14.8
